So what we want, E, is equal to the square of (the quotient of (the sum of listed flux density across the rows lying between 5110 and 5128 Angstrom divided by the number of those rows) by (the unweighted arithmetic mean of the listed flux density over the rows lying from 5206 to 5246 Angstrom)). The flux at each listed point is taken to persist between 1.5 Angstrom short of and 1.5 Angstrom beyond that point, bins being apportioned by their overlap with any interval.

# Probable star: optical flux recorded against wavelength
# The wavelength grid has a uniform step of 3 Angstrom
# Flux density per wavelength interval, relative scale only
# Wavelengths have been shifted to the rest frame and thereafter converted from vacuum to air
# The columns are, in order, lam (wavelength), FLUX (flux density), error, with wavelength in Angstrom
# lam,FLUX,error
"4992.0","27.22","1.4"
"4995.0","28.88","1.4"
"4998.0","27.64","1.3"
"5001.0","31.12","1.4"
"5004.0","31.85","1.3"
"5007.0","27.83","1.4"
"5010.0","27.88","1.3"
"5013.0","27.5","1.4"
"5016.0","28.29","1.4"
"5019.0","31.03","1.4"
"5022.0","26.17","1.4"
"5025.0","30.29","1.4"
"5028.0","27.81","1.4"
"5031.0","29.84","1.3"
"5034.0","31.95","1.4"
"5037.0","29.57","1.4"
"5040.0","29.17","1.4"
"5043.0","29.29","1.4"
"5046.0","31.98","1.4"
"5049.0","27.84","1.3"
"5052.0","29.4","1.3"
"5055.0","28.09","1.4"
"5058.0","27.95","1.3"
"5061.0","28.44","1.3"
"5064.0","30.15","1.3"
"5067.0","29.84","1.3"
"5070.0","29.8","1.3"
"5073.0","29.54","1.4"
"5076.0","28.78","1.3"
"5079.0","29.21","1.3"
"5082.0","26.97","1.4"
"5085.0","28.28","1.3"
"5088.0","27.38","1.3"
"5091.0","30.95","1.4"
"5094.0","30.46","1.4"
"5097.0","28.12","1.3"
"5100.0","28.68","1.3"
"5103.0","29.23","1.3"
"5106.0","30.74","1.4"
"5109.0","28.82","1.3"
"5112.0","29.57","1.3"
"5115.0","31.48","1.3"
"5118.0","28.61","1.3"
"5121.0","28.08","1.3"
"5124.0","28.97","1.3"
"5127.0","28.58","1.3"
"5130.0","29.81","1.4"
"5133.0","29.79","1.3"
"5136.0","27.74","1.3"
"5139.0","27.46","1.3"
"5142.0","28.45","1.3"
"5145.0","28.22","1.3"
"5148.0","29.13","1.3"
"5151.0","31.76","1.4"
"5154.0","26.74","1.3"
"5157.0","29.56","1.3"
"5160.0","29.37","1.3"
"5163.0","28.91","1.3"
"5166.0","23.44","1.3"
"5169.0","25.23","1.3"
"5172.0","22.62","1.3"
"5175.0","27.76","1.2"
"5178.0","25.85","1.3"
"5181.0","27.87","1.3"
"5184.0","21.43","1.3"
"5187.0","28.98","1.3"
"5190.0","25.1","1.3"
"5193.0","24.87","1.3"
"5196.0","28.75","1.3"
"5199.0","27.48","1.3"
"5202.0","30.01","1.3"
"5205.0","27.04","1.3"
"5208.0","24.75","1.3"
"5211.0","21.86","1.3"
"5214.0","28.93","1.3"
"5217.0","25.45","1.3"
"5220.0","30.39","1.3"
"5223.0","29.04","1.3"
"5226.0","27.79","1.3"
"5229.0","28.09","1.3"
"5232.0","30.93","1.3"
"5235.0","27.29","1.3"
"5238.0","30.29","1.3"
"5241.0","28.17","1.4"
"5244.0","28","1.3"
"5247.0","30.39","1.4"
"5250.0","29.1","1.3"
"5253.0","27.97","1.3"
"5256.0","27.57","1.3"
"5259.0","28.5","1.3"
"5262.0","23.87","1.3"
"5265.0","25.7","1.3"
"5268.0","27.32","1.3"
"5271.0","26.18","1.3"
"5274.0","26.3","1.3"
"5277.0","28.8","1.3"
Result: 1.107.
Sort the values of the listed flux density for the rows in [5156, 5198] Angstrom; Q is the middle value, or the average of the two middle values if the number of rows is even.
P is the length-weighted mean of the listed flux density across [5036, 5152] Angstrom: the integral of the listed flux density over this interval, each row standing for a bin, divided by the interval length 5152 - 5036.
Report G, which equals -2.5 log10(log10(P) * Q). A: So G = -3.98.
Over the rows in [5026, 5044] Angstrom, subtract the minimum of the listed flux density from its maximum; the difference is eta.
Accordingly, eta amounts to 4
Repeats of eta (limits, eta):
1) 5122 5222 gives 10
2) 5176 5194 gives 8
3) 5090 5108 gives 3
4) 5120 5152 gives 4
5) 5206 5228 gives 9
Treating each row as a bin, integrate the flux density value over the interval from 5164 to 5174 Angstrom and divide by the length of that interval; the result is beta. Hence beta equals 24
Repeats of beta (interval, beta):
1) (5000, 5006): 31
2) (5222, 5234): 29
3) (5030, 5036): 31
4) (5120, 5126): 29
